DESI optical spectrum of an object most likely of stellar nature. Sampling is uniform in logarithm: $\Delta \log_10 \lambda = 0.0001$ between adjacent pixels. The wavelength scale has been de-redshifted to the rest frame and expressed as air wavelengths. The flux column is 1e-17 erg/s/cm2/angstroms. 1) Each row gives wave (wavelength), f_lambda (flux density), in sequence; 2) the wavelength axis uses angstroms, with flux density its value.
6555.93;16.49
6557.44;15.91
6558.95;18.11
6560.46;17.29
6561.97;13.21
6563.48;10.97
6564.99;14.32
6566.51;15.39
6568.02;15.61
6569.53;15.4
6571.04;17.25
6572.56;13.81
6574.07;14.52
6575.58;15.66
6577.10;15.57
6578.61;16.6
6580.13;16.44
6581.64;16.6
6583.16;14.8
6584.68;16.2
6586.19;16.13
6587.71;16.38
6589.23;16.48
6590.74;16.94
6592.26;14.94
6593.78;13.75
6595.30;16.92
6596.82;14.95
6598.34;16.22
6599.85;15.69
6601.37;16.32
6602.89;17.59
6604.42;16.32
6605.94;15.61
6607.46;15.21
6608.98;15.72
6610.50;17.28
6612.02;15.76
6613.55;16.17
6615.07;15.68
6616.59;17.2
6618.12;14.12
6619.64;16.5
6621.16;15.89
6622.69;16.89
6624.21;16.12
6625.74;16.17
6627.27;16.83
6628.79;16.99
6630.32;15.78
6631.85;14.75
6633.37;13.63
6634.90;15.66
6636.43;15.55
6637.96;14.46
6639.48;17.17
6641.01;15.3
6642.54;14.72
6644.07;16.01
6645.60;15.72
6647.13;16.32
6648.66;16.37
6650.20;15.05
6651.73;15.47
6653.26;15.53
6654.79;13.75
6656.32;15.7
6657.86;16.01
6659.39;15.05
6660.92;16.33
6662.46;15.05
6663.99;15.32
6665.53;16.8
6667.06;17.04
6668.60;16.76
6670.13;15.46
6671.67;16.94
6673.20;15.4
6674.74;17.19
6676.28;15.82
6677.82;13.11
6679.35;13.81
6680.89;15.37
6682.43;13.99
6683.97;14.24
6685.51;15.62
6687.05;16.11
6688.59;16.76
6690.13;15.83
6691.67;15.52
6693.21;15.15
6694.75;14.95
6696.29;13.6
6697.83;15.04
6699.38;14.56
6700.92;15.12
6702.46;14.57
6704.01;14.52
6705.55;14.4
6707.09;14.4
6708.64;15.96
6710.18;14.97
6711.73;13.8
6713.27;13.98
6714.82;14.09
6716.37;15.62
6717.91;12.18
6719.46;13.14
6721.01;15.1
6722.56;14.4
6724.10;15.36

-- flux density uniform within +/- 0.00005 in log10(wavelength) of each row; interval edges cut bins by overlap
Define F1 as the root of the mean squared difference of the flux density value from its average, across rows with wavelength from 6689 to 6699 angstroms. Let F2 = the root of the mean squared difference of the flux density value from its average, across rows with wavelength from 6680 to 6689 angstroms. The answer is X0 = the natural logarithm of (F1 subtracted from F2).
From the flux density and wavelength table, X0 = -1.3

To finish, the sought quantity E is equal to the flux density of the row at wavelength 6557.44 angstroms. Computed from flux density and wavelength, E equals 15.91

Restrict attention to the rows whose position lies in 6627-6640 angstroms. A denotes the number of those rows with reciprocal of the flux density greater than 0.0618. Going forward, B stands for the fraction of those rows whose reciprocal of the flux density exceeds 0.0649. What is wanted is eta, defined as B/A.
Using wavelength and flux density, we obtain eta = 0.06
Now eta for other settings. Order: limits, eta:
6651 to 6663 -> 0.05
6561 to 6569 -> 0.16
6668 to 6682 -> 0.07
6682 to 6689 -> 0.10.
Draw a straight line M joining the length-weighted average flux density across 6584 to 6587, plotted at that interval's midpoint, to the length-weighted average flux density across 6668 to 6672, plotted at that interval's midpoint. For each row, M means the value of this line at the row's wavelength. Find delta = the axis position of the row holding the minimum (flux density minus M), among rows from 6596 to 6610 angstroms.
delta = 6596.82 angstroms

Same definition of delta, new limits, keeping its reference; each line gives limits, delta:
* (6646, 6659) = 6654.79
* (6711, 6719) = 6717.91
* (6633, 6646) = 6633.37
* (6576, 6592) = 6583.16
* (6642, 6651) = 6642.54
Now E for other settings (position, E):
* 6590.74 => 16.94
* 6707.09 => 14.4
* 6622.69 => 16.89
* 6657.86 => 16.01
